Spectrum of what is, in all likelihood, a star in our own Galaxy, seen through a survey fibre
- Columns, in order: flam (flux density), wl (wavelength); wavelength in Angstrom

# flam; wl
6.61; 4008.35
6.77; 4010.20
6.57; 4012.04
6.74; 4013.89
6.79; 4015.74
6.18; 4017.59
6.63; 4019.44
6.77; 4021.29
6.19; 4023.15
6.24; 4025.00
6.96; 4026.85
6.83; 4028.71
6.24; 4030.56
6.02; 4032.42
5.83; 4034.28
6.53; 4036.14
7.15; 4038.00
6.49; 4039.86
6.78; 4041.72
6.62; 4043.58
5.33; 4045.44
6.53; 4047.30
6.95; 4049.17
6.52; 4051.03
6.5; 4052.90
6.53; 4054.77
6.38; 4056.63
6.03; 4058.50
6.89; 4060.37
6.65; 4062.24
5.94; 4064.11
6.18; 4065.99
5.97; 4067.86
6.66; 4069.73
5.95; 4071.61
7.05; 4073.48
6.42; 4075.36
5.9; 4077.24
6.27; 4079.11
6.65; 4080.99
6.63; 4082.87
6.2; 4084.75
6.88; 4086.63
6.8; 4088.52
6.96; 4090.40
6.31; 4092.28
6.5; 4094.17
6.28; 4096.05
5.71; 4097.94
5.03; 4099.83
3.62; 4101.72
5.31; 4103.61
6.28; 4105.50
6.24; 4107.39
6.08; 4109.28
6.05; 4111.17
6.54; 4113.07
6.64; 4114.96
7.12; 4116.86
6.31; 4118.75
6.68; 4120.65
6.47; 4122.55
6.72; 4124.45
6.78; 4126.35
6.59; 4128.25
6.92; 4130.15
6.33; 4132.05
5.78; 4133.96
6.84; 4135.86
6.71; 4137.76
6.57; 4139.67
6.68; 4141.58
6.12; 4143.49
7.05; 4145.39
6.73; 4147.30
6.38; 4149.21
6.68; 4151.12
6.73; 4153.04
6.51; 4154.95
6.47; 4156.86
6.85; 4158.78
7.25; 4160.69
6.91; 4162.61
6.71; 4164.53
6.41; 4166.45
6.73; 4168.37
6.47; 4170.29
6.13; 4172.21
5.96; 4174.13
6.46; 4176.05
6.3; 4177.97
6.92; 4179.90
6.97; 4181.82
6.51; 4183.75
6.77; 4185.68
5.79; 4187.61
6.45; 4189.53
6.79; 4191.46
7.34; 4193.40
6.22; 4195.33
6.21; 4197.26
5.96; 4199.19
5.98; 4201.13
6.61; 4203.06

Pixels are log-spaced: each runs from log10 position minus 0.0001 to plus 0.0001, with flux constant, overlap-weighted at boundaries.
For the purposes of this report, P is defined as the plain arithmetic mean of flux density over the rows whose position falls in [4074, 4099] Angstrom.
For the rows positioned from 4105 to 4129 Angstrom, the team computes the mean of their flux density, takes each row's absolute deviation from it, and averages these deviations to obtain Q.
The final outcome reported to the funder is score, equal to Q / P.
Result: 0.038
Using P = 6.42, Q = 0.242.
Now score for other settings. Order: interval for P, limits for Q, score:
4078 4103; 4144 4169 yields 0.030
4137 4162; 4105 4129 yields 0.036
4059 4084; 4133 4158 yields 0.037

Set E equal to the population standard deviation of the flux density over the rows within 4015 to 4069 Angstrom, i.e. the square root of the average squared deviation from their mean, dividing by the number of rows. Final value 0.40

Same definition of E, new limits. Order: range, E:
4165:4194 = 0.39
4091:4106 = 0.91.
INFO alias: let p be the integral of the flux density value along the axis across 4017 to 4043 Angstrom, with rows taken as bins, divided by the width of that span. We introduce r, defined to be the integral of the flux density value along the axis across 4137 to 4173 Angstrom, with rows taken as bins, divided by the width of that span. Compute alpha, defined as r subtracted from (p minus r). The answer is -6.78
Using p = 6.49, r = 6.64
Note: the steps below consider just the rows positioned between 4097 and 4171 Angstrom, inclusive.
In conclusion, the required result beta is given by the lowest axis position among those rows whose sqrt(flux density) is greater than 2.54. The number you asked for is 4113.07 Angstrom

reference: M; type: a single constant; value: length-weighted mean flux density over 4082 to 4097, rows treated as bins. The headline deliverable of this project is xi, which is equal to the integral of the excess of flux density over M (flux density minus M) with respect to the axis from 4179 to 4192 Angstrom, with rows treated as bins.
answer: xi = 0.3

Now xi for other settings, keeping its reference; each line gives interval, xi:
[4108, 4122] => -1.2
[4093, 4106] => -13.6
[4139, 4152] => 0.4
